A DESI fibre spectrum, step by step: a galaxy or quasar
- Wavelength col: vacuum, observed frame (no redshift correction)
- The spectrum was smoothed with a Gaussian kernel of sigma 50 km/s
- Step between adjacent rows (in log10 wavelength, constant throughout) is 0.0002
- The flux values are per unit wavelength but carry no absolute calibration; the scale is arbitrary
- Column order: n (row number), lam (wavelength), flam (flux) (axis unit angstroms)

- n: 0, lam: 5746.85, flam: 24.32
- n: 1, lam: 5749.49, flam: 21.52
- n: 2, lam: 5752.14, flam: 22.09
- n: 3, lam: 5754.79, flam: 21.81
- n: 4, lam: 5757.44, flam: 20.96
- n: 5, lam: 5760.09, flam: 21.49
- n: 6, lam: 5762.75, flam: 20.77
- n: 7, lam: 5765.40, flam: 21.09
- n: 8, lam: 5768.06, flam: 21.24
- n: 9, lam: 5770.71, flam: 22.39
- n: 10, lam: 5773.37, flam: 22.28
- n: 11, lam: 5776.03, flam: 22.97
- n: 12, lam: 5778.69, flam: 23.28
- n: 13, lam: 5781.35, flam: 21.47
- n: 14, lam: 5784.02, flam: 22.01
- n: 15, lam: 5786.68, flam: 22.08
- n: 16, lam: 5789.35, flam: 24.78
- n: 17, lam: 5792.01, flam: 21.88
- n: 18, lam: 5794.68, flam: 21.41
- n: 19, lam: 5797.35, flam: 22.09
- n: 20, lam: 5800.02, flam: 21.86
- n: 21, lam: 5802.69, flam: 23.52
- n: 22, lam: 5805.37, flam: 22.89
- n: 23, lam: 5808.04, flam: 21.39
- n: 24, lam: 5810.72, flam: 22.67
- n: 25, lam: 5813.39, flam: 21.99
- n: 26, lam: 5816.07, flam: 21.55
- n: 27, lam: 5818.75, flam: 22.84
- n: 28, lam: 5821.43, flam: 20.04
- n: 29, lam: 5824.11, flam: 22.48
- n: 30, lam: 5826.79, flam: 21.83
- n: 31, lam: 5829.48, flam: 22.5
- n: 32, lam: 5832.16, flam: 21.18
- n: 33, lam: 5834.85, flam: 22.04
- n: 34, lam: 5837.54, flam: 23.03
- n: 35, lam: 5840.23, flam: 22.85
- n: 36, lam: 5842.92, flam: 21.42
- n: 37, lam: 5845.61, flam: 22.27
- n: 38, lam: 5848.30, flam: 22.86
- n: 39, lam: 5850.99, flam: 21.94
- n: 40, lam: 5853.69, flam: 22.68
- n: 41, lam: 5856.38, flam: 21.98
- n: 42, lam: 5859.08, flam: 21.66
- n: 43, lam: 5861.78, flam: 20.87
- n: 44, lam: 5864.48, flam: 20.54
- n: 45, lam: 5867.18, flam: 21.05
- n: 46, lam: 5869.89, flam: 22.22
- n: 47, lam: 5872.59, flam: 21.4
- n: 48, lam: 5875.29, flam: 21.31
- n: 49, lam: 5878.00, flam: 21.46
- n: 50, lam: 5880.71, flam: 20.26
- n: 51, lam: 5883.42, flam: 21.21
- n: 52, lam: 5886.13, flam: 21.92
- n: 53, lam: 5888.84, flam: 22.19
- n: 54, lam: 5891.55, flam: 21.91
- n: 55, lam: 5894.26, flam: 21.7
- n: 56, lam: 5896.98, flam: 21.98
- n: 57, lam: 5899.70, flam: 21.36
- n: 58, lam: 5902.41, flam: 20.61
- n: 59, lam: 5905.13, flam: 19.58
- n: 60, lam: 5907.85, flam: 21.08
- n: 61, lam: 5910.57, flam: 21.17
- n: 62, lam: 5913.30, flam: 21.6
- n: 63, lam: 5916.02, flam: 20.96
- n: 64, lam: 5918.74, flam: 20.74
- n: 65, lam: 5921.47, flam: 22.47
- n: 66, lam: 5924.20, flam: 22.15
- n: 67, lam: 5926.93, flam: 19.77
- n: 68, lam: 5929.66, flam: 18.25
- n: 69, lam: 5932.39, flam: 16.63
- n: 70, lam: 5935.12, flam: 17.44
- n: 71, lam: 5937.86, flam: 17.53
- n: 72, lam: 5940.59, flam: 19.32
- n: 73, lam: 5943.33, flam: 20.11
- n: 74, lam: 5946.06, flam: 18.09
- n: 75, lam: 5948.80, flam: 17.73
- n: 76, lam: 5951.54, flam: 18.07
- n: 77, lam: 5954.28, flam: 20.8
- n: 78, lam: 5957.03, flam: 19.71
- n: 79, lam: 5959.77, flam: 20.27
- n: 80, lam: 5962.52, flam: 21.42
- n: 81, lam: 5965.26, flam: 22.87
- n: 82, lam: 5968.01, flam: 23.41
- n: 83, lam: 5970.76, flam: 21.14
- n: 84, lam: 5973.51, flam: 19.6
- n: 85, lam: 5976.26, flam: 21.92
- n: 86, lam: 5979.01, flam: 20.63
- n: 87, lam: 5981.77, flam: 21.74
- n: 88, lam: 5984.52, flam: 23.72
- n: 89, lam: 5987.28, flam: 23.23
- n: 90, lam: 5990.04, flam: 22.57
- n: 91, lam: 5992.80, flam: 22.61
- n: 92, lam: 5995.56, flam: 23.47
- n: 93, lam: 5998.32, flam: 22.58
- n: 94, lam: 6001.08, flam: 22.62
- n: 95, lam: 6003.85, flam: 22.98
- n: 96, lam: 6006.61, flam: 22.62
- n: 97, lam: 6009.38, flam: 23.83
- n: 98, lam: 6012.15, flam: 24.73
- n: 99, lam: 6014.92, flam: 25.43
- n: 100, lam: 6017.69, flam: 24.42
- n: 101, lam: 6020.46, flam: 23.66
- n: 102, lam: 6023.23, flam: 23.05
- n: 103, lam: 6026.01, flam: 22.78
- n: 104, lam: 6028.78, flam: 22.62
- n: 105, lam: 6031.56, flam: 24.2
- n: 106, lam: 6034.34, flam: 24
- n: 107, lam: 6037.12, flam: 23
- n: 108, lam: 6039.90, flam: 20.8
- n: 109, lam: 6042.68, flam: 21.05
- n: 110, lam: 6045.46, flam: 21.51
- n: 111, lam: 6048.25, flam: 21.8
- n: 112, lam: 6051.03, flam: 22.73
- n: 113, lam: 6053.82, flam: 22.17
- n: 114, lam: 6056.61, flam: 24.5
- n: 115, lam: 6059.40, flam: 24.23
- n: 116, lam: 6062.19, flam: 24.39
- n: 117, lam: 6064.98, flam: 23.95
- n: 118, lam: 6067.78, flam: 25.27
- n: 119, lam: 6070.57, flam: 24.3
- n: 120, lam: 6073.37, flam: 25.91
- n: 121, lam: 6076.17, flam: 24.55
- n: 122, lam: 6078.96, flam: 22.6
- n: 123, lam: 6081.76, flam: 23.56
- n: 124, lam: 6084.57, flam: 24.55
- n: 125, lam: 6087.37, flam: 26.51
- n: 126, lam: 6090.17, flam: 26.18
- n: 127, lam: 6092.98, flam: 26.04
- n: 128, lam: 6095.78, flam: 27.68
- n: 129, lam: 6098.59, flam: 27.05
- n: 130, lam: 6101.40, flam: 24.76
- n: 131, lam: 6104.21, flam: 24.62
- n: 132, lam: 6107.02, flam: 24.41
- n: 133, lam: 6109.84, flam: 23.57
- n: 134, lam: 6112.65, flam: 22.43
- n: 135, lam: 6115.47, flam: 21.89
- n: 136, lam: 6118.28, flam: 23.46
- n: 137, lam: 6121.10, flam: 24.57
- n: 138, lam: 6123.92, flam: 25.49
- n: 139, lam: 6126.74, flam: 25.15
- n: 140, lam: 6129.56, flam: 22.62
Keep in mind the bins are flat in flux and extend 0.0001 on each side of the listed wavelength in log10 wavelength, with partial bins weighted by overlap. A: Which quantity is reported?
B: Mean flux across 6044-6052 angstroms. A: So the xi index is 22.0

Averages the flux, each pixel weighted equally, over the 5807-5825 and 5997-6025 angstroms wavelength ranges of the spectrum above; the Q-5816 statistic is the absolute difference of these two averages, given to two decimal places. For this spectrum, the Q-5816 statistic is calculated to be 1.74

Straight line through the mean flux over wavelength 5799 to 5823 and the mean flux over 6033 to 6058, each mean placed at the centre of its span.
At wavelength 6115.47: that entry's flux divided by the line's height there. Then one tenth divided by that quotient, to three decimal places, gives 0.103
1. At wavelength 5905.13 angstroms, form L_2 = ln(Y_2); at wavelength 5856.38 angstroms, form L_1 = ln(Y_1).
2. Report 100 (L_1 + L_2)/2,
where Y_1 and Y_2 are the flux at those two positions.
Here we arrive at 303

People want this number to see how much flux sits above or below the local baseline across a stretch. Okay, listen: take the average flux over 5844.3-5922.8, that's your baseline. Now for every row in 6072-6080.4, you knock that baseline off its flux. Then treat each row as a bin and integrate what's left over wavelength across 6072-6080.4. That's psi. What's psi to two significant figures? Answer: 24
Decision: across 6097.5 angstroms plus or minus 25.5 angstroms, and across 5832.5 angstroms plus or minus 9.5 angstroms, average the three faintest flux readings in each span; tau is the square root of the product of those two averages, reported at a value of 22.0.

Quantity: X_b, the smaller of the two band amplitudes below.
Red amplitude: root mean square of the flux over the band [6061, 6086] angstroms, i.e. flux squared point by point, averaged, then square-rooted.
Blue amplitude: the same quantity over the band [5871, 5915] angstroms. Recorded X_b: 21.3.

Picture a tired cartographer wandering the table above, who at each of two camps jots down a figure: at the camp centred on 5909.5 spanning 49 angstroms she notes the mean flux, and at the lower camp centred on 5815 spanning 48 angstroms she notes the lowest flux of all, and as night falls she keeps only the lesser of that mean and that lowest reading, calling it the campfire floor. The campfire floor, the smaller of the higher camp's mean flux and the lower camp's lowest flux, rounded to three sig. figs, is 20.0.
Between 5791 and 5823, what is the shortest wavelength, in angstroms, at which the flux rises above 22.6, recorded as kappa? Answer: 5802.69 angstroms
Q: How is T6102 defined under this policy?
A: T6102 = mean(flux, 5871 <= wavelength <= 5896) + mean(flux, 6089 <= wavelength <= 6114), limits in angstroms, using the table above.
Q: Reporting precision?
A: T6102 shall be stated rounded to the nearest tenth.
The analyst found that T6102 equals 46.7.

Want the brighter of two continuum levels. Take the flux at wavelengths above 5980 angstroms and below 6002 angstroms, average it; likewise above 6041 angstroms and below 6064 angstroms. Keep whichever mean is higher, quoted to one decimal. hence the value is 22.8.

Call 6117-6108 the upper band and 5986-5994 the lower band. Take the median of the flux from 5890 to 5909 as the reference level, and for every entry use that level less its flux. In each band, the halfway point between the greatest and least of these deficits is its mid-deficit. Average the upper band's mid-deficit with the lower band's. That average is -1.5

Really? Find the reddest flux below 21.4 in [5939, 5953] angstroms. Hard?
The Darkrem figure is 5951.54 angstroms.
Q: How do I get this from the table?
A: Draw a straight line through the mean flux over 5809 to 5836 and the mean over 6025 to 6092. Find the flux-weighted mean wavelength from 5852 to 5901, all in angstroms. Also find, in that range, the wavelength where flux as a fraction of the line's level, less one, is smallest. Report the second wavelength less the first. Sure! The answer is 4.0 angstroms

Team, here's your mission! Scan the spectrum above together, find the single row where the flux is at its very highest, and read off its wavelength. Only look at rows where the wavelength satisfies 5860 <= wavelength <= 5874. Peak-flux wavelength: 5869.89 angstroms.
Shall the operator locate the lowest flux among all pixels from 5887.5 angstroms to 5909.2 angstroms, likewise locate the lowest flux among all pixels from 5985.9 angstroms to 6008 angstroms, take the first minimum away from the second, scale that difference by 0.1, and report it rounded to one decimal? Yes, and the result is 0.3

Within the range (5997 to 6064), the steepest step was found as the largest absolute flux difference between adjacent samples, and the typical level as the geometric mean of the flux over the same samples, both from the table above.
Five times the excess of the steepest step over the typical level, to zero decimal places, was -104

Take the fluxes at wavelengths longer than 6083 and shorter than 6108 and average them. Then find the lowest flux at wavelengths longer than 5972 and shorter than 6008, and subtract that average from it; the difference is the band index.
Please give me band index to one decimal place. -6.2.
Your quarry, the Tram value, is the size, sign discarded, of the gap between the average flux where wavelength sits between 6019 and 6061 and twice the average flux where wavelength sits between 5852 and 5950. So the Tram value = 18.5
